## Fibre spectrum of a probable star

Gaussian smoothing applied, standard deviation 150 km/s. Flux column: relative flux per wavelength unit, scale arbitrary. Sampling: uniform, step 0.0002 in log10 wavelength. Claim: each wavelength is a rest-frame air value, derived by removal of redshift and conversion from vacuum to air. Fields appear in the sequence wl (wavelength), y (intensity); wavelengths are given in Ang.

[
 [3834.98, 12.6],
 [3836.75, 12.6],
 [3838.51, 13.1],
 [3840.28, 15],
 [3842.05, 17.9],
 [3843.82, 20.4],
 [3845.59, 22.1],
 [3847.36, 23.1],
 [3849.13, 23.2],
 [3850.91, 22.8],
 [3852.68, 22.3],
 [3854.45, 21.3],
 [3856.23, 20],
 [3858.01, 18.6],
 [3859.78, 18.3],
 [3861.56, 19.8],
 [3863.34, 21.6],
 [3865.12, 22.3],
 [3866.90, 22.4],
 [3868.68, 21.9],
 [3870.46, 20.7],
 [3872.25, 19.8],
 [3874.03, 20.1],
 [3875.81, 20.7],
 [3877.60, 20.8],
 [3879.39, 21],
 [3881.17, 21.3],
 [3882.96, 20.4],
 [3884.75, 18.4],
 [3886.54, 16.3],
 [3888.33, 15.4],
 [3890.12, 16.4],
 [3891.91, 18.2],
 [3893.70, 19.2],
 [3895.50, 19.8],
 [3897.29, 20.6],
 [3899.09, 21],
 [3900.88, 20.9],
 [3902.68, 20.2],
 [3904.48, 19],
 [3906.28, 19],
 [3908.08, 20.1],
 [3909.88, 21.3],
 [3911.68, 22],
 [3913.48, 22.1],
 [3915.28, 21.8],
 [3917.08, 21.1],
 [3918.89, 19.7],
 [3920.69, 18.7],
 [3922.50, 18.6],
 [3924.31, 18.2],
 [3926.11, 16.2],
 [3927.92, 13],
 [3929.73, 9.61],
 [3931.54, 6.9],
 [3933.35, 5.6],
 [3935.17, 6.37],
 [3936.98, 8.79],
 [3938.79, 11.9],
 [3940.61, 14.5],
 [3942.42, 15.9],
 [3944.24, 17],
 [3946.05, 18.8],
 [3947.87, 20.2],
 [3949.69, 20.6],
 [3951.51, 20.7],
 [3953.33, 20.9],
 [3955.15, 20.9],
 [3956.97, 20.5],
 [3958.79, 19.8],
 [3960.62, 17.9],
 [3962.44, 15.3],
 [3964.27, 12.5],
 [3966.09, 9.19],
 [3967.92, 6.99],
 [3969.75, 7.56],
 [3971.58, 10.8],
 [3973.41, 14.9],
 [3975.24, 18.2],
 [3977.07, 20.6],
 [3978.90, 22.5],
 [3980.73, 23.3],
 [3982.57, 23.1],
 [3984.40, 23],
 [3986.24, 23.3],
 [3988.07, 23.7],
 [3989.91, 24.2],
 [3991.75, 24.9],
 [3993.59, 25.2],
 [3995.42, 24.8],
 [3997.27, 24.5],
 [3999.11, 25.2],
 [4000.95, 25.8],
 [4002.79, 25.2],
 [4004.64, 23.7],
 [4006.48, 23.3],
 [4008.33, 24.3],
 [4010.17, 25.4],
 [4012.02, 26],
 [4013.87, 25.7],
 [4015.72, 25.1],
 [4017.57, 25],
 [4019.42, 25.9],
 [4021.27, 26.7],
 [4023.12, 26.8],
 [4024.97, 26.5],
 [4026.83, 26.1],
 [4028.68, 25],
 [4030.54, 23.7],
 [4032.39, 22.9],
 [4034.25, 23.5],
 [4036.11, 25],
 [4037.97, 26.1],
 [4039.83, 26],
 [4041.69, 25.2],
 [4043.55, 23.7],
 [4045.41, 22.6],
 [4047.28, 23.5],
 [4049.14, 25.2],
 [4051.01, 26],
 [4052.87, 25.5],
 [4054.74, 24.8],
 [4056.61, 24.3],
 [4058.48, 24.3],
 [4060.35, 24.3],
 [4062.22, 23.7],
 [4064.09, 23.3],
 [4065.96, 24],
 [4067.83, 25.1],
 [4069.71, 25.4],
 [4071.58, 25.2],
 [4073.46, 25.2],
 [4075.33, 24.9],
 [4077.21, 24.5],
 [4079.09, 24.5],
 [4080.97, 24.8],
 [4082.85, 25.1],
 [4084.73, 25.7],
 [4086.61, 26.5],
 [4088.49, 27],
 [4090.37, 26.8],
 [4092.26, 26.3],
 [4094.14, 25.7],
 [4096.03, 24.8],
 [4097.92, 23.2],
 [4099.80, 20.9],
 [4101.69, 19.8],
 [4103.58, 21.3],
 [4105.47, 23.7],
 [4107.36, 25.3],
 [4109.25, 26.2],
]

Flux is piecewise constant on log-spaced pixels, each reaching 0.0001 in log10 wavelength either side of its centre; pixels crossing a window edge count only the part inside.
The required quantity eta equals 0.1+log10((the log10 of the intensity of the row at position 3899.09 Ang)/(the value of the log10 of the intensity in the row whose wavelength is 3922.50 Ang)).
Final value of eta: 0.118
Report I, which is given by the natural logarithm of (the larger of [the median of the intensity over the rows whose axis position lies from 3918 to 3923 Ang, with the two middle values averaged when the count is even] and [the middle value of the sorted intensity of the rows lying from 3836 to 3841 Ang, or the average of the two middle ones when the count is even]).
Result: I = 2.93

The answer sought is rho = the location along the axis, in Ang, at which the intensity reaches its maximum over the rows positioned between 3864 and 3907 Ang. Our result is 3866.90 Ang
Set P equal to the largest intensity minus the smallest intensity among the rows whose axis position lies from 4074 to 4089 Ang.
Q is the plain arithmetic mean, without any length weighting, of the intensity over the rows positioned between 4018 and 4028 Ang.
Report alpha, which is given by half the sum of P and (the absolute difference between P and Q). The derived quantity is 13.2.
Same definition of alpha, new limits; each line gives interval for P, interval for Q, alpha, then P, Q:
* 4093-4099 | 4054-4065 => 12.1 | 2.5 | 24.1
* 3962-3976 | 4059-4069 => 12.0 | 11.2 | 24.1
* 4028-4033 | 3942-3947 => 8.6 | 2.1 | 17.2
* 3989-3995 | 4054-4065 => 12.1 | 1.0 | 24.1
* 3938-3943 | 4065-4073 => 12.5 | 4.0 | 24.9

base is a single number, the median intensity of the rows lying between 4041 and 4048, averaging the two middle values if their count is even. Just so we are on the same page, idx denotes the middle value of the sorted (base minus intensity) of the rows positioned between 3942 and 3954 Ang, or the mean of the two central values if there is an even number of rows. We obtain 3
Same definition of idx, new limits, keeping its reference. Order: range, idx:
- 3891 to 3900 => 4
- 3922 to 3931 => 7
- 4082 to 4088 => -2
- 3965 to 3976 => 14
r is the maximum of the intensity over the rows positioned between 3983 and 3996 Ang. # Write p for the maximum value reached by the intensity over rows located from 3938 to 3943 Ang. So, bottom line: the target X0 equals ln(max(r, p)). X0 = 3.23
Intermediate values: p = 15.9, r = 25.2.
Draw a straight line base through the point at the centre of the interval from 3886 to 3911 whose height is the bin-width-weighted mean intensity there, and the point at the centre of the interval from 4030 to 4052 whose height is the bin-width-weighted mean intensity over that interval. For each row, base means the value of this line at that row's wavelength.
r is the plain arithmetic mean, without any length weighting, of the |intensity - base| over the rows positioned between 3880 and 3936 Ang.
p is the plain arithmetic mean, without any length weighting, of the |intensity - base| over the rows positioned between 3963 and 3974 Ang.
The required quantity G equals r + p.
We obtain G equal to 15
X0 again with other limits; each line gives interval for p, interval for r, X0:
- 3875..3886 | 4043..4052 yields 3.26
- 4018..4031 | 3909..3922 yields 3.29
